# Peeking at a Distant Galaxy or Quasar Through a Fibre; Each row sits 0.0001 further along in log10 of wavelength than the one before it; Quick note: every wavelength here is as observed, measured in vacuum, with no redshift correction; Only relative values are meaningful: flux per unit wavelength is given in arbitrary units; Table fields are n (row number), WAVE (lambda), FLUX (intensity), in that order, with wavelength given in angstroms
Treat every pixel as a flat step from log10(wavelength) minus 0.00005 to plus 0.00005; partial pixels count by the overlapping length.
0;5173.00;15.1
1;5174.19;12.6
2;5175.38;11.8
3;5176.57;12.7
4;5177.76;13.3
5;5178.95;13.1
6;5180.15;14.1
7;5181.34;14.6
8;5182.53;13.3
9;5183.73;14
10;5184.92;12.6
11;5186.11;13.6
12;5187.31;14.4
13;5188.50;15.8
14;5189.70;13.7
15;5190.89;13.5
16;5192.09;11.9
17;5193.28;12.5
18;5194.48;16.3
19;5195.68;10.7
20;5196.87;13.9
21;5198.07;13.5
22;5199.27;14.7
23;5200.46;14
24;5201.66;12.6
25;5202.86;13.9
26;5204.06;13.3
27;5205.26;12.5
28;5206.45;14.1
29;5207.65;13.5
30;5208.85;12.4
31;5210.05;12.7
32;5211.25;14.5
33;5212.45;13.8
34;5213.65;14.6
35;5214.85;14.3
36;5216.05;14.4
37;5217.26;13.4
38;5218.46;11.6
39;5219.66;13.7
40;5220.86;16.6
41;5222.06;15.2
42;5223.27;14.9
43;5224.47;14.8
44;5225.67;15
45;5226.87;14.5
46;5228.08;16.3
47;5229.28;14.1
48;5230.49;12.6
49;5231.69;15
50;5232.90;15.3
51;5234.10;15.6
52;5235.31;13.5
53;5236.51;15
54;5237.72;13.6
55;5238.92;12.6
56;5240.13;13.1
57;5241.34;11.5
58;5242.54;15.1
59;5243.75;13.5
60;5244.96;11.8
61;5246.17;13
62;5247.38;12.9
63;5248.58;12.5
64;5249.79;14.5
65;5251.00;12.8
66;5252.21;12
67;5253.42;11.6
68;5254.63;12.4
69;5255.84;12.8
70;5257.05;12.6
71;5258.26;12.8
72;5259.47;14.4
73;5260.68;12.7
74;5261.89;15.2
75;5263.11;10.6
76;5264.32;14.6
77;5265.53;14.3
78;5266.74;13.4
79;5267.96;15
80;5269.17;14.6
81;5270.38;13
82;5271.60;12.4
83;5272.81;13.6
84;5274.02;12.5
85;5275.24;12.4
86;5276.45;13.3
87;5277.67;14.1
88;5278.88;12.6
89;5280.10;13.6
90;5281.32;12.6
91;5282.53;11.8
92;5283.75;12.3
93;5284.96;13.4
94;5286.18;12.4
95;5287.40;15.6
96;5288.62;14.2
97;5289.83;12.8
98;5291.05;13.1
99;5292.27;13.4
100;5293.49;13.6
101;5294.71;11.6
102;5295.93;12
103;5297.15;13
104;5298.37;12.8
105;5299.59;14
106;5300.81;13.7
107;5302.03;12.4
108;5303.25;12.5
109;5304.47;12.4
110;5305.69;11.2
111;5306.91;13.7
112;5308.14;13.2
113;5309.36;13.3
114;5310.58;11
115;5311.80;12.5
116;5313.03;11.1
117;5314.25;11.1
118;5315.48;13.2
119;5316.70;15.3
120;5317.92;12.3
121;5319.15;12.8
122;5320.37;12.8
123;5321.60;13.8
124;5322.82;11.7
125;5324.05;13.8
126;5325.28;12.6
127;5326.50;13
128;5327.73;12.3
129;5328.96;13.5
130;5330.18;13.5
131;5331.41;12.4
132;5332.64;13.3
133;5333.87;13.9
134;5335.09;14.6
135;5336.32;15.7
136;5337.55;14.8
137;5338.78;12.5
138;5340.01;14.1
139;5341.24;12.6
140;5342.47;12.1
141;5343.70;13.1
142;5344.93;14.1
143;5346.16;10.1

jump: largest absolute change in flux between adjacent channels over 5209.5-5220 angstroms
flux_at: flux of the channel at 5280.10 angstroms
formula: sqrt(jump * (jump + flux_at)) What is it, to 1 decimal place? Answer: 5.7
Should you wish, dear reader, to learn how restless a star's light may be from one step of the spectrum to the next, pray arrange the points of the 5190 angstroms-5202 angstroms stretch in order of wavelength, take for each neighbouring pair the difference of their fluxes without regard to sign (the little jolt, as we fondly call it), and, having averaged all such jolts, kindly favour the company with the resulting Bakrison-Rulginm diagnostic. 2.1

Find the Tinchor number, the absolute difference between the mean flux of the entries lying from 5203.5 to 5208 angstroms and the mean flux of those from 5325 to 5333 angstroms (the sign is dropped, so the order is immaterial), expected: 0.41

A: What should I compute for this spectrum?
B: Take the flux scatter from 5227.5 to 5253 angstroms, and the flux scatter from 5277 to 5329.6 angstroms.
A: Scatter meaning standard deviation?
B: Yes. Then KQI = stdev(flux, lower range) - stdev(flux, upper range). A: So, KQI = 0.3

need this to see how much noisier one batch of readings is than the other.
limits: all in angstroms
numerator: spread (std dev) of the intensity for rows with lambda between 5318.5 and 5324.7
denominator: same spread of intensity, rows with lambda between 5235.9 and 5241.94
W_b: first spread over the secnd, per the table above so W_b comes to 0.68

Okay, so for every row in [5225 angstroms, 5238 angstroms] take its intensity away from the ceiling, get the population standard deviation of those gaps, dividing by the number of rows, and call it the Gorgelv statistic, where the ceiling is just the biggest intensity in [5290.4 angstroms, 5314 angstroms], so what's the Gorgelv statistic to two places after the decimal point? 1.01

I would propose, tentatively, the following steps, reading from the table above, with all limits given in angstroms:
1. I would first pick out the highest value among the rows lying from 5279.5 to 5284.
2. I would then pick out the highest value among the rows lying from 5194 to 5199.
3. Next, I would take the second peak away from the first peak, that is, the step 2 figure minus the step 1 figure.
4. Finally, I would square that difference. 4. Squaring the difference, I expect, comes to 7.3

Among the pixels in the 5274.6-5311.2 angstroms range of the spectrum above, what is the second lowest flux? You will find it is 11.2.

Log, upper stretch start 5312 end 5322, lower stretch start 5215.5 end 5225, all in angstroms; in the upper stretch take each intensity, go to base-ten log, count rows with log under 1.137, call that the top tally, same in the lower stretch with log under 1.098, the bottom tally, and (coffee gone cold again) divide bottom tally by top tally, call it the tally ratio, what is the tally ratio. 0.17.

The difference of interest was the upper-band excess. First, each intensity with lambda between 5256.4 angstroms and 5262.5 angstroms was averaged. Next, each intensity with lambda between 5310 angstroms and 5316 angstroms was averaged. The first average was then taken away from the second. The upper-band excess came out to -1.8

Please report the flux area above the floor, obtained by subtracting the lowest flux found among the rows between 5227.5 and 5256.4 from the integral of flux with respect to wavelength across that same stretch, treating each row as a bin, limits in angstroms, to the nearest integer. 378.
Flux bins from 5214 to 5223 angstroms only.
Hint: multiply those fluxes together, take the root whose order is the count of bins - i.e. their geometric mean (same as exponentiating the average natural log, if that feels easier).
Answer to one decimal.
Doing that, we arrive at 14.1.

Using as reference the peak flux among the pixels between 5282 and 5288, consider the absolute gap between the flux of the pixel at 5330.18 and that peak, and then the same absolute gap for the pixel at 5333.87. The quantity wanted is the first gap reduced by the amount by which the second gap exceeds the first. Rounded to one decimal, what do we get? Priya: 2.5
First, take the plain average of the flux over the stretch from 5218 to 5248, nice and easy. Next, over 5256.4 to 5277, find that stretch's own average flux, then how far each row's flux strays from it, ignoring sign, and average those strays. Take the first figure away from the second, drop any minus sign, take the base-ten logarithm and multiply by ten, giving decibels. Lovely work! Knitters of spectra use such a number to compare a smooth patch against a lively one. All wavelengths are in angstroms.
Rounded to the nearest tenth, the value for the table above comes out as 11.2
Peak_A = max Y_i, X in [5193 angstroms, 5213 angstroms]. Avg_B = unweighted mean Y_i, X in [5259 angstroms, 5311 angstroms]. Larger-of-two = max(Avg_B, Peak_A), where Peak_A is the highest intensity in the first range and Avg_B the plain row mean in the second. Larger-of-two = 16.3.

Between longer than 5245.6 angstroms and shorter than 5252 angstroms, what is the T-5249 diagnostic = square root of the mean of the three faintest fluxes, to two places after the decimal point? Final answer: 3.57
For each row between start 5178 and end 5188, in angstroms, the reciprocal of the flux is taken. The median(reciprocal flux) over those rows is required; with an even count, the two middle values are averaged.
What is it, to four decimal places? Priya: 0.0725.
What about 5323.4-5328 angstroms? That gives 0.0781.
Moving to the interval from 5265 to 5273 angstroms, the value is 0.0735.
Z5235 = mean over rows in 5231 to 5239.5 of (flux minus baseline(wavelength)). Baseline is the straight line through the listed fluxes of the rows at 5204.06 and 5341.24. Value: 1.2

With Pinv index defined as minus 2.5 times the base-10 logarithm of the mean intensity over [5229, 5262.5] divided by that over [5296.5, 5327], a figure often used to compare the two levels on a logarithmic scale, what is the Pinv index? -0.050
